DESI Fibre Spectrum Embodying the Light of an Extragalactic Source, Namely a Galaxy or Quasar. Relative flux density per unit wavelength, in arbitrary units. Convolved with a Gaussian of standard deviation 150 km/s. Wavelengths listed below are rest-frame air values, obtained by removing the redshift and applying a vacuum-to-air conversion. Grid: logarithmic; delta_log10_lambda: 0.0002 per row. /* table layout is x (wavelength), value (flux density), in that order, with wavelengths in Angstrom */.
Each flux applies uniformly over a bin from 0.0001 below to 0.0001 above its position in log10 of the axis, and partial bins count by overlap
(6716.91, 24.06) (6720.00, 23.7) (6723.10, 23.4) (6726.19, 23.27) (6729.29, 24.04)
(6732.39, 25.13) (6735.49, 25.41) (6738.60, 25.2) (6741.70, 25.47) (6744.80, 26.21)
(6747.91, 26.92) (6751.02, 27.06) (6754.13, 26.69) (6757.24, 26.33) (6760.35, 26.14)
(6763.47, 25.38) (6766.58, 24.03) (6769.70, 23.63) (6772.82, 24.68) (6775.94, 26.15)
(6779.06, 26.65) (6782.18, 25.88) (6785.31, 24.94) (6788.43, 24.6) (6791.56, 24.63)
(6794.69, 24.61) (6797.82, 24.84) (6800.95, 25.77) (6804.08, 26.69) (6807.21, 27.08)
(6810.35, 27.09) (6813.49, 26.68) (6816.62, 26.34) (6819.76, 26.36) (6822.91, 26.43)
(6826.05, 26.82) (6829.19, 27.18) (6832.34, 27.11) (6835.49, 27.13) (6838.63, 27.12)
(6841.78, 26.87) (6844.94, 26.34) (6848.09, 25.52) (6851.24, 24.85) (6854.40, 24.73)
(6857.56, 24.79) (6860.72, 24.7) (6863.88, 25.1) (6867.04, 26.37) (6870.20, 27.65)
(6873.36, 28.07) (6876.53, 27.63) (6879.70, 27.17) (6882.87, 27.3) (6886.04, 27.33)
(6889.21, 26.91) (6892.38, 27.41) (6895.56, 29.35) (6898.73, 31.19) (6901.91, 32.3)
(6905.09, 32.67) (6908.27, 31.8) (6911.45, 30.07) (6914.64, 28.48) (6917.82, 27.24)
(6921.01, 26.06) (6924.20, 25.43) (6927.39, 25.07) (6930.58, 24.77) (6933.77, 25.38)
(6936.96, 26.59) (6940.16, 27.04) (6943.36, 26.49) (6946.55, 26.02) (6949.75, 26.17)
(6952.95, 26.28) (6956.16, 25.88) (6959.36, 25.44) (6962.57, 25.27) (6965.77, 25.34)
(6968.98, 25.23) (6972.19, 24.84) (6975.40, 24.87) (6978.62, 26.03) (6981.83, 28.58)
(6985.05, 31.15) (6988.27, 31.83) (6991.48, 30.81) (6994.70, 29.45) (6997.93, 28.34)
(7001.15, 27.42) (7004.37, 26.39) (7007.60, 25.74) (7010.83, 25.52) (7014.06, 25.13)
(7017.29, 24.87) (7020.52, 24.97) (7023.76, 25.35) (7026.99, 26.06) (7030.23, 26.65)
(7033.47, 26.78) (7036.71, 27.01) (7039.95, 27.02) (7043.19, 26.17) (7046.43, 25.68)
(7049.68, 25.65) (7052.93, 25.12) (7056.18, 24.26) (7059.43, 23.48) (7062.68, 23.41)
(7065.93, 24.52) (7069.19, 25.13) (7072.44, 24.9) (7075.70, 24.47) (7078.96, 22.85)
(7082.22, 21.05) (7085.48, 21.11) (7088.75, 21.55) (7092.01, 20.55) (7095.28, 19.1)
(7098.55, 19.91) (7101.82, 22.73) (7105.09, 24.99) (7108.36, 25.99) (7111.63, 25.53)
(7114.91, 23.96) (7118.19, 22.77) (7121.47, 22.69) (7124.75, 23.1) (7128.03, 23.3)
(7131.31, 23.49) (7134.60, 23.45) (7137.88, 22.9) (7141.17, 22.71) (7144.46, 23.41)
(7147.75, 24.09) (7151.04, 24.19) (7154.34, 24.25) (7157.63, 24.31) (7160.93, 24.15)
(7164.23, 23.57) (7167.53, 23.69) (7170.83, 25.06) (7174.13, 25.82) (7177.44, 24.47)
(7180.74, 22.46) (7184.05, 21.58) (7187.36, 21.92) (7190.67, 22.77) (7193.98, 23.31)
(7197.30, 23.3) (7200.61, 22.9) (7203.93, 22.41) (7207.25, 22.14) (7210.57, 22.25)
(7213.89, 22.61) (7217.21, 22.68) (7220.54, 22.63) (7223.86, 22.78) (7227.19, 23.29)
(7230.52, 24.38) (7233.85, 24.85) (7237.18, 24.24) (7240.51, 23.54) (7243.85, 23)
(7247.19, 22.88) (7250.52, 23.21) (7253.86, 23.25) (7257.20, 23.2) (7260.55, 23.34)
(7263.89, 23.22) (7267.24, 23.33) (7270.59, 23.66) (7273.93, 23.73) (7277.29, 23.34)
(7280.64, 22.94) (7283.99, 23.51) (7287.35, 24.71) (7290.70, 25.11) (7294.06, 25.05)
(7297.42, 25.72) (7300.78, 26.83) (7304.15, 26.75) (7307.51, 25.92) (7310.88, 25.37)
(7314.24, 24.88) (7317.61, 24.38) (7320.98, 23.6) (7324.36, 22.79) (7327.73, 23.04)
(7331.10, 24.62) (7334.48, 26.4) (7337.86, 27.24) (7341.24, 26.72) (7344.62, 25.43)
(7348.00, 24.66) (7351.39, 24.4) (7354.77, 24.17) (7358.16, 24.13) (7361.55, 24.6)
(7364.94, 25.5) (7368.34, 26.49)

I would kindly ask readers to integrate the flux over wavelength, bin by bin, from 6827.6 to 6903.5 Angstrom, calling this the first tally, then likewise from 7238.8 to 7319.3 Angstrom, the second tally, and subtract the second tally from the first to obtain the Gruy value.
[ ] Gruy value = 108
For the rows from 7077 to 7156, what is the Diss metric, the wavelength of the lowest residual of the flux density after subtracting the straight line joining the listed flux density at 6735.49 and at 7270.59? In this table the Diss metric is 7095.28 Angstrom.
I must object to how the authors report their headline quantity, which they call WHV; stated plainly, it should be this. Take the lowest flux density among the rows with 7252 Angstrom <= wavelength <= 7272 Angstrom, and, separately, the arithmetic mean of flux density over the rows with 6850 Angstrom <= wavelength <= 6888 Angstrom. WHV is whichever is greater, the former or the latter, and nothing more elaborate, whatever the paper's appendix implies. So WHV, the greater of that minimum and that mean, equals 26.3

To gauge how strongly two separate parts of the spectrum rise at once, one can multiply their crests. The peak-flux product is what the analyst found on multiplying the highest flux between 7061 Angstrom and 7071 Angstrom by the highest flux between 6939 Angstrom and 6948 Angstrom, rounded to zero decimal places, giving 680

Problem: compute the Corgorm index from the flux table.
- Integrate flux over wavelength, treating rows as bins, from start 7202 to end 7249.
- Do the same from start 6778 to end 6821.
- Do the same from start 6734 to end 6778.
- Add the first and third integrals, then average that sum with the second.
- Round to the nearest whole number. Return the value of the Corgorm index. 1664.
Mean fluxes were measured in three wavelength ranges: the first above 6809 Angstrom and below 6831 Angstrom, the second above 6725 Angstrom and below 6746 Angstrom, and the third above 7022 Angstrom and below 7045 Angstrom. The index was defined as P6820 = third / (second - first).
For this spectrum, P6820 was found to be -15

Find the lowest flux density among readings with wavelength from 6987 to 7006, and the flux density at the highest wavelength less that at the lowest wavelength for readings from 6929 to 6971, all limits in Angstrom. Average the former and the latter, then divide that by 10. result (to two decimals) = 1.34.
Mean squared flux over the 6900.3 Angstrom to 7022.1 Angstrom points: 742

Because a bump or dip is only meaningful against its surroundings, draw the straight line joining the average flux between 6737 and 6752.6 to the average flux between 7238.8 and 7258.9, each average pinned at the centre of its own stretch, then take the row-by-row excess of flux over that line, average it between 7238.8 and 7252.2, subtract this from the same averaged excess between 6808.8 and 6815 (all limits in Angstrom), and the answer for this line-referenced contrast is 1.2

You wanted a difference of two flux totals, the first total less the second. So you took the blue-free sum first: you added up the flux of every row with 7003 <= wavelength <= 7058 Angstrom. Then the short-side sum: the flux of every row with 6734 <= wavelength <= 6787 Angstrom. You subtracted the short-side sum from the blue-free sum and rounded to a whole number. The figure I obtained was 2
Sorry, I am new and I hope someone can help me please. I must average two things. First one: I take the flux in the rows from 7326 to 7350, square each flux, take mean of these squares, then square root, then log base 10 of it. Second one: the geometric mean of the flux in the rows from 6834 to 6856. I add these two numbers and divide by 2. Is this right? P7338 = 13.7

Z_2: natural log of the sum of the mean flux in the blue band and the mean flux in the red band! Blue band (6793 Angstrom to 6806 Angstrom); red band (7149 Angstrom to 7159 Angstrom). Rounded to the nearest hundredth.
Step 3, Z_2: 3.91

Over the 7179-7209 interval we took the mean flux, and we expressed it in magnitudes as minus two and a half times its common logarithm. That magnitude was -3.38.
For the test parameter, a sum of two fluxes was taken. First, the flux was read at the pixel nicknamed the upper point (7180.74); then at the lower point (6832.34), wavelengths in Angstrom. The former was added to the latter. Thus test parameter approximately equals 49.6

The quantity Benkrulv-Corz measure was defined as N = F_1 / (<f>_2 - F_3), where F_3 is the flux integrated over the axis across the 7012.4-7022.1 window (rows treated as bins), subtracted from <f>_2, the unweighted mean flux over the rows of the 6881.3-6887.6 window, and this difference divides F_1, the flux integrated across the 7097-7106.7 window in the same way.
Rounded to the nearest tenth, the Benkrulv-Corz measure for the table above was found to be -1.0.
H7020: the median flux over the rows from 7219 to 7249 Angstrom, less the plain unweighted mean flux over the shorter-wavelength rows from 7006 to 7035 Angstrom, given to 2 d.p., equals -2.38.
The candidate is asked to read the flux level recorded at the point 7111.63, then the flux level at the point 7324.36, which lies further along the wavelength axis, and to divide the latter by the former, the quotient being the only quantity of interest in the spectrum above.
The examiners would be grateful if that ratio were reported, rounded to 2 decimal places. 0.89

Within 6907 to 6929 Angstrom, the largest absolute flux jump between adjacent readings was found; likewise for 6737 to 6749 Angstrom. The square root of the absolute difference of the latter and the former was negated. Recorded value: -0.99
